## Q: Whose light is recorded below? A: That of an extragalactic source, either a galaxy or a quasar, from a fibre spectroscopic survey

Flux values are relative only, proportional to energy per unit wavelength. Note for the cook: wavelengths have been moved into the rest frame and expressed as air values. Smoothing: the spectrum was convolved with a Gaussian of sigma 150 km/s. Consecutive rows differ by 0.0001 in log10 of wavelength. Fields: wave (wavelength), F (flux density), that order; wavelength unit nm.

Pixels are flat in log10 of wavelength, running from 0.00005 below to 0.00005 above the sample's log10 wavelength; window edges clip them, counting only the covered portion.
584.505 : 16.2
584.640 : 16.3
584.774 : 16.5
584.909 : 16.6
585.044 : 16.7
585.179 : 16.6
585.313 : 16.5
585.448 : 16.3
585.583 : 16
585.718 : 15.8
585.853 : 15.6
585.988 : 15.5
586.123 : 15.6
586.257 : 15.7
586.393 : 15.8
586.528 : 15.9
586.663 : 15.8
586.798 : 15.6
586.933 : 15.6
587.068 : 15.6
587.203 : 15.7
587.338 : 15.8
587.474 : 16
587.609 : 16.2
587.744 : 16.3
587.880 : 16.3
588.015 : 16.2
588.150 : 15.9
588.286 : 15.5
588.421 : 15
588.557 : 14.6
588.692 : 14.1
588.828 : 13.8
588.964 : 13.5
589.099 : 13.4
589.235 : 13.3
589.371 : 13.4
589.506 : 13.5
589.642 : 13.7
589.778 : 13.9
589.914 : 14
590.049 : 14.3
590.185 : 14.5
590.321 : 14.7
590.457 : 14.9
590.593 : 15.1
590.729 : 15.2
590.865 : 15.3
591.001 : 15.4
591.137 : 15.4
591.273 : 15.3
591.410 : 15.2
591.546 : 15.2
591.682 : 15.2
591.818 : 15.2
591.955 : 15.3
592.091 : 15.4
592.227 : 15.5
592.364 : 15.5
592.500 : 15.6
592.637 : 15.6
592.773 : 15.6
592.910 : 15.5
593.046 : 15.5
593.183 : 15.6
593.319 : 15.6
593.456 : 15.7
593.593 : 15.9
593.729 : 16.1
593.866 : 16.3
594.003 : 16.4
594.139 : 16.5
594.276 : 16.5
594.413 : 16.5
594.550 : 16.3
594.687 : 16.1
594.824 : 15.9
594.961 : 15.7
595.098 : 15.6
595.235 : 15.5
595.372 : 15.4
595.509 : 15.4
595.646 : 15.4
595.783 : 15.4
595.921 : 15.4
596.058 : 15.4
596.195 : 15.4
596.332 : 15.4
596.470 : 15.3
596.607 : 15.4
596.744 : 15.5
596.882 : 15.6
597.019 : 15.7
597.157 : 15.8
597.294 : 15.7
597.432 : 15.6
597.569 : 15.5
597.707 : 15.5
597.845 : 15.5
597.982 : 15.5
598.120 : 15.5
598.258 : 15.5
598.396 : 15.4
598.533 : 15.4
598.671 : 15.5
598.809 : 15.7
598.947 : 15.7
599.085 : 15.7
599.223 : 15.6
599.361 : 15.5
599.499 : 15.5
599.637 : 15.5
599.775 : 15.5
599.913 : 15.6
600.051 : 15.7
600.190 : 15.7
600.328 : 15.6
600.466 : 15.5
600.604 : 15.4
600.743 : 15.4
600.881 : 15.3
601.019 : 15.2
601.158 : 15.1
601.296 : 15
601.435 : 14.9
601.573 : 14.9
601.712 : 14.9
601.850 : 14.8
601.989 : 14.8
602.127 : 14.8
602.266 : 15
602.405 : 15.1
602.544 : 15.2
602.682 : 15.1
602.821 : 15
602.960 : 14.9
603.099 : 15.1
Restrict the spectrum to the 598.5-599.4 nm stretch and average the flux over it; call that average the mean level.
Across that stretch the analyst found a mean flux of 15.6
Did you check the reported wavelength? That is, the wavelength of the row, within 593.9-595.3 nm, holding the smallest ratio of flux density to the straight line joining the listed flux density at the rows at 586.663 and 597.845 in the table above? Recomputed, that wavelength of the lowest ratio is 595.235 nm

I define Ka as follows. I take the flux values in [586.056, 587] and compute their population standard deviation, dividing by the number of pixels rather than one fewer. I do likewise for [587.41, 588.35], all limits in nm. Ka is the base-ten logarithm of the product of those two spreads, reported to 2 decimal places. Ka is -1.52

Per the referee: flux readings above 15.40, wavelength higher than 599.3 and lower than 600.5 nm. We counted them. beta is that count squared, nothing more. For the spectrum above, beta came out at 81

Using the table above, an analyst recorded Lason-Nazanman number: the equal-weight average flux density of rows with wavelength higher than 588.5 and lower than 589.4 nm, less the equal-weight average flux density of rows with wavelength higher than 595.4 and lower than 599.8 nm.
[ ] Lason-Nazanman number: -1.8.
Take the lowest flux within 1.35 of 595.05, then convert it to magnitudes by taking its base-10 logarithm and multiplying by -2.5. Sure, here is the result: -2.97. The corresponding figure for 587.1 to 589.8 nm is -2.81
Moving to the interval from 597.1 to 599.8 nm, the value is -2.97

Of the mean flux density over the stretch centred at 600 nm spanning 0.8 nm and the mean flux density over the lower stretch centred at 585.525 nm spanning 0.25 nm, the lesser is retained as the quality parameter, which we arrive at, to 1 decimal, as 15.6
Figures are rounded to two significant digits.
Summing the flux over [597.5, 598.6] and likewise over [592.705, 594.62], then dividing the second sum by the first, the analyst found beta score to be 1.8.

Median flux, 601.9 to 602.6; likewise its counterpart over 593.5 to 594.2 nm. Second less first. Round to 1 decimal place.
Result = 1.3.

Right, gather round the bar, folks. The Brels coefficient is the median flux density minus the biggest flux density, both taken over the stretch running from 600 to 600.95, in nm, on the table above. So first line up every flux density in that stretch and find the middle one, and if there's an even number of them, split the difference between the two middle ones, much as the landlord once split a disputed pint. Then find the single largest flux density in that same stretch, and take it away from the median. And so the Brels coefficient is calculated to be -0.20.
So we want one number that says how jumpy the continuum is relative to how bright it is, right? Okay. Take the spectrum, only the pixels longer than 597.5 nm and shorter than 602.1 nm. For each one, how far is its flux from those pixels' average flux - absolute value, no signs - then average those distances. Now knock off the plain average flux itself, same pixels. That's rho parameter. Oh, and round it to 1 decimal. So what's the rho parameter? -15.2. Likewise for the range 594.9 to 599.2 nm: -15.4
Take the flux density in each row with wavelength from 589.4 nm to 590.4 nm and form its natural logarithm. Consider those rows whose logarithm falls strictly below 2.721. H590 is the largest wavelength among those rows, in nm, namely 590.321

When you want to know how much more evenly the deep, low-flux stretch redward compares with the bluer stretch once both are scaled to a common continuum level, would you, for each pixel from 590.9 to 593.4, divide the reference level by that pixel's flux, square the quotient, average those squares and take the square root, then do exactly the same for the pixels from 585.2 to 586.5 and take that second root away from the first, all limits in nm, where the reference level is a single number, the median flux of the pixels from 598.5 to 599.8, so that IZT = 0.03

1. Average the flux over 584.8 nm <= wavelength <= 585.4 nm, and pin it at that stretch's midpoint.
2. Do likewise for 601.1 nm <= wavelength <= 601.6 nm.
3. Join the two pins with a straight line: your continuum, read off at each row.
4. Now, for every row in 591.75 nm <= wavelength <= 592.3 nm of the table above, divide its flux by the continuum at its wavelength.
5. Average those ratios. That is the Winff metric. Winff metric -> 0.96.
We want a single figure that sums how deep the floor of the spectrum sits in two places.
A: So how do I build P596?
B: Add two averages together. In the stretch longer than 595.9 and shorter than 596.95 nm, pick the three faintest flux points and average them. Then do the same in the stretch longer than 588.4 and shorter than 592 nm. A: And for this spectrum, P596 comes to 28.7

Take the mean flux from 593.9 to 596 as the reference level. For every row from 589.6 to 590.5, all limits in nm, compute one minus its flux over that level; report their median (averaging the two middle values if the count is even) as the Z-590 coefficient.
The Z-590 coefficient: 0.099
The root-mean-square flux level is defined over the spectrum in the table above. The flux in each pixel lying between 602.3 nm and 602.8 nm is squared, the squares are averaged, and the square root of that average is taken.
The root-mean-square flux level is 15.1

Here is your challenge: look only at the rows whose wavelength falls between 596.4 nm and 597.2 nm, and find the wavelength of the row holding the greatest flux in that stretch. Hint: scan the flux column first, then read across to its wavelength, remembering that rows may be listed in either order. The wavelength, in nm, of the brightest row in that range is 597.157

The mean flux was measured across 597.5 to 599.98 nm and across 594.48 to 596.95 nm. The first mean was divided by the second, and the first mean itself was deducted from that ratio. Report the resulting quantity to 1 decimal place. -14.5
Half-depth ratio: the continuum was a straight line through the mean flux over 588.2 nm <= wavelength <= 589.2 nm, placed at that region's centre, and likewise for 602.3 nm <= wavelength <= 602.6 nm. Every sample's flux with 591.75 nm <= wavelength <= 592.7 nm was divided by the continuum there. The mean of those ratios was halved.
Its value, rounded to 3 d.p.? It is 0.533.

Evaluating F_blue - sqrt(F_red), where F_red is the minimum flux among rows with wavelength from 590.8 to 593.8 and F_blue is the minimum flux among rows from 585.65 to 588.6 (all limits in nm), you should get 10.7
